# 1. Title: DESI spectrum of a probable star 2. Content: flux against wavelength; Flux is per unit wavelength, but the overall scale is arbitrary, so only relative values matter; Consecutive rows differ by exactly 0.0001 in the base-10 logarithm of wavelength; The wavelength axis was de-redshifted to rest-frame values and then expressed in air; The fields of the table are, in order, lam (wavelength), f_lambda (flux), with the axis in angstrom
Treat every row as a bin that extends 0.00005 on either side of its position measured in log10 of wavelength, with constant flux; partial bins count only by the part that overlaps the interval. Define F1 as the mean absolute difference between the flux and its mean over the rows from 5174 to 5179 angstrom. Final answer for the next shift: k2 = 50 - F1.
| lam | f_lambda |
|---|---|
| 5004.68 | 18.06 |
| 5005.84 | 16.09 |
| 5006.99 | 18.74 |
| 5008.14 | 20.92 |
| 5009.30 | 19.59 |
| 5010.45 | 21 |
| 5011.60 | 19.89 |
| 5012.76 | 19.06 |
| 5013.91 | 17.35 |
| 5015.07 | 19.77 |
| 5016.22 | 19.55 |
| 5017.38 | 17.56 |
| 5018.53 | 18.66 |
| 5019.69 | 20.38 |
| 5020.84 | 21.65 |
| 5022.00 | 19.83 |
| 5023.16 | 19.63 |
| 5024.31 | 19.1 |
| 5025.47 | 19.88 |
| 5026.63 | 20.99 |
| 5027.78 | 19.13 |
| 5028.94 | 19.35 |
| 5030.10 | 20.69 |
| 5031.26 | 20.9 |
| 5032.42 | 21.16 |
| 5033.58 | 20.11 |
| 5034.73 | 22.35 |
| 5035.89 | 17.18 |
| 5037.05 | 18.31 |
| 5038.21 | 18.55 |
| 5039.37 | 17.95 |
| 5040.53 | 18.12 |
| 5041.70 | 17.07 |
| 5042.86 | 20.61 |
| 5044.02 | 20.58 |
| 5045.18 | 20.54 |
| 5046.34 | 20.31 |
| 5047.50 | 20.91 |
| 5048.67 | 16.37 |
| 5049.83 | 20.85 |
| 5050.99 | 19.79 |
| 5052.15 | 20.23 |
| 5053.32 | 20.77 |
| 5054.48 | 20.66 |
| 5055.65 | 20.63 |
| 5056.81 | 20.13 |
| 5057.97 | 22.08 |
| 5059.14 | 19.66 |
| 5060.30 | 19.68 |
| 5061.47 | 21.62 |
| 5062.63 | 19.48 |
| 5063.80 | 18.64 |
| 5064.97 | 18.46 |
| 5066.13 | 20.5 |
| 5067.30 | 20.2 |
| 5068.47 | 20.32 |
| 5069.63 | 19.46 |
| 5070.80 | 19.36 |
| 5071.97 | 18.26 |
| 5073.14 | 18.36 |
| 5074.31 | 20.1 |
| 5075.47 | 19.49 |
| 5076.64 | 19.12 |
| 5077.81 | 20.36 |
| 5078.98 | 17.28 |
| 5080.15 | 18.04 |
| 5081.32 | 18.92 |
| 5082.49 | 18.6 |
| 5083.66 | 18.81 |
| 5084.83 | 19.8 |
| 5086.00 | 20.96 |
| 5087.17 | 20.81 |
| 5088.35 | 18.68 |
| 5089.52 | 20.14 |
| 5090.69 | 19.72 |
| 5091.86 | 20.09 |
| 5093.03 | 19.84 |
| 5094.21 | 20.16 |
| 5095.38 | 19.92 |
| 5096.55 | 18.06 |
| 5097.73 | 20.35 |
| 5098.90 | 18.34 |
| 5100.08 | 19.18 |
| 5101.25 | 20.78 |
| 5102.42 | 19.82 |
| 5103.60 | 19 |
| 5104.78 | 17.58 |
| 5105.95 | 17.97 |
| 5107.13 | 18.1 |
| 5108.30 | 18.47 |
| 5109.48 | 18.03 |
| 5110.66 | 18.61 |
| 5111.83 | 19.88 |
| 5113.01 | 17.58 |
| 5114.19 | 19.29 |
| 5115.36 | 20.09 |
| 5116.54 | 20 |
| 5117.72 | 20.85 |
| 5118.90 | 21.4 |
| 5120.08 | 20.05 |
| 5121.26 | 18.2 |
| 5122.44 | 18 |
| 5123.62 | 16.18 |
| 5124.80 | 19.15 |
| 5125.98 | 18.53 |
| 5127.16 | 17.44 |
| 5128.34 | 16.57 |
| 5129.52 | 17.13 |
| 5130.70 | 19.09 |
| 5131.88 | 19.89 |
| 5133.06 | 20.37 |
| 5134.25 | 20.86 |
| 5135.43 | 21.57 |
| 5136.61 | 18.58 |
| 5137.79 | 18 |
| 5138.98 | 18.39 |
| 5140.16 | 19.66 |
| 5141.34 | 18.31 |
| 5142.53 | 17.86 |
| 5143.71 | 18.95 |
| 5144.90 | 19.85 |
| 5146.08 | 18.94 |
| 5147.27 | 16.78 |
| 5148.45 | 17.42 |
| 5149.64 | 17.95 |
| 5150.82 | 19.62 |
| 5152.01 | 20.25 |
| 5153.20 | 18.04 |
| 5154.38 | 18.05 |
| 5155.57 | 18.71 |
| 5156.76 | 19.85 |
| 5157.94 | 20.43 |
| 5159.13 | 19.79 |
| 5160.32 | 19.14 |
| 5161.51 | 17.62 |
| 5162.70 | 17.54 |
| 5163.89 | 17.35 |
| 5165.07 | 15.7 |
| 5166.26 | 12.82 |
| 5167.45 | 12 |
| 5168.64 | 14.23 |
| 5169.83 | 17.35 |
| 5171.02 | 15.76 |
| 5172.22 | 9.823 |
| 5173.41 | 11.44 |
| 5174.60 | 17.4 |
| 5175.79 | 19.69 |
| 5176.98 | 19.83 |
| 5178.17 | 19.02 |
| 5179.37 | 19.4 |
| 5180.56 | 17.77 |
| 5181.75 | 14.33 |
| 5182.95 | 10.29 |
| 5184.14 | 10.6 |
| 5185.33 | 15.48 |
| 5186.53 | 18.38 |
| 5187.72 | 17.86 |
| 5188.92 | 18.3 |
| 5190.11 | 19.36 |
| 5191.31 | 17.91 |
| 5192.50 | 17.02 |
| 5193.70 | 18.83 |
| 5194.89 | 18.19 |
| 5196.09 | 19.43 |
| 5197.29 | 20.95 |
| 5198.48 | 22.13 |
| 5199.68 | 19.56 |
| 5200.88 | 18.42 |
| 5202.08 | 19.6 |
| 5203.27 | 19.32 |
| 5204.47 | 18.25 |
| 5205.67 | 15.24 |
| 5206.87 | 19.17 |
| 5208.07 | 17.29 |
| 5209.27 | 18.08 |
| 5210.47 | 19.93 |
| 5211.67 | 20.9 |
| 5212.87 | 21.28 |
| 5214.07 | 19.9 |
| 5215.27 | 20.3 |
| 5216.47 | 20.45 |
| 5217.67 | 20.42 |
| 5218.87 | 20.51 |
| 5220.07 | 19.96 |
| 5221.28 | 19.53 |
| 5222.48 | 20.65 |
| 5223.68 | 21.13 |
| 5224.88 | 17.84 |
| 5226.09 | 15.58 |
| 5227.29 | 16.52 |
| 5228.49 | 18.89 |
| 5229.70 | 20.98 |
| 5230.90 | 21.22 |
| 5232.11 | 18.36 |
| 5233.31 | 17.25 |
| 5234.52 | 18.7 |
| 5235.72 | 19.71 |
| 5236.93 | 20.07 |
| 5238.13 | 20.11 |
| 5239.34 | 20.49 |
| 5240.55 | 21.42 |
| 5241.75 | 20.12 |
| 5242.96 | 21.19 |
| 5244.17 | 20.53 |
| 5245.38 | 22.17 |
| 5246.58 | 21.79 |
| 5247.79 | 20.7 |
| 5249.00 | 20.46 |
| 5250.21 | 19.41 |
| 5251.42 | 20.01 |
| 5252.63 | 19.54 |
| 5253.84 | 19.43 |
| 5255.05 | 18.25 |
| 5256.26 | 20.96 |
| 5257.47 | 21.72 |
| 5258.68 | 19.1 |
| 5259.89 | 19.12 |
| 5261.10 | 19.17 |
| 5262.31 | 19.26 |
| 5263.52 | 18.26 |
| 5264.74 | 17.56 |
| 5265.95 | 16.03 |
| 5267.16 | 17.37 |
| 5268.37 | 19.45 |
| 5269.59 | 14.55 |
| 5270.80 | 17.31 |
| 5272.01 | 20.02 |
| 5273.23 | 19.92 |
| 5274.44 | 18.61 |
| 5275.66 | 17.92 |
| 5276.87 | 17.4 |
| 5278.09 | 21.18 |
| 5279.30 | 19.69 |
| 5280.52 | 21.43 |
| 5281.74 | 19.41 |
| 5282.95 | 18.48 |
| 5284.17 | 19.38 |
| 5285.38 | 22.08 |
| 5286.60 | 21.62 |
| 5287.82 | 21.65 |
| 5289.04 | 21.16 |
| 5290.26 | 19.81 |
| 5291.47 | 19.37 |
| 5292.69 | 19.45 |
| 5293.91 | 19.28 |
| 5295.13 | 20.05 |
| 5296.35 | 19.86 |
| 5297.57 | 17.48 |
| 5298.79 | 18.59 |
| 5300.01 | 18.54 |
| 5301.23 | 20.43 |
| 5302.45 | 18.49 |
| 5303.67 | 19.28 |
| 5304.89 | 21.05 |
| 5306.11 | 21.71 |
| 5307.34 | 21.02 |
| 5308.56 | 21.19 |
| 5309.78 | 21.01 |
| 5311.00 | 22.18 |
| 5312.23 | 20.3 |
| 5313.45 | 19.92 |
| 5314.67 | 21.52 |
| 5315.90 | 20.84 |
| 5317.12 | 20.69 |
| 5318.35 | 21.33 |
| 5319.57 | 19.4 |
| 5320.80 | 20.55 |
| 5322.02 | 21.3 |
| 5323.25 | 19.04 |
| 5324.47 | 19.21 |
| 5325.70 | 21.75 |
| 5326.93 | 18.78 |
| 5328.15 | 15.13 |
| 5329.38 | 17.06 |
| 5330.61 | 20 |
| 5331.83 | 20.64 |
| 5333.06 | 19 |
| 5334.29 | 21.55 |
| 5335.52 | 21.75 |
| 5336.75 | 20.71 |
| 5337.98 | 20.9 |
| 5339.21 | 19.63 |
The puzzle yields 49.2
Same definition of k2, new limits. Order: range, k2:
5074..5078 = 49.5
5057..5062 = 48.9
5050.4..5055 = 49.6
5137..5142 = 49.5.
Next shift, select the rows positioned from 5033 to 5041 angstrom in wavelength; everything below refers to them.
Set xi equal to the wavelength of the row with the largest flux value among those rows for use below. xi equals 5034.73 angstrom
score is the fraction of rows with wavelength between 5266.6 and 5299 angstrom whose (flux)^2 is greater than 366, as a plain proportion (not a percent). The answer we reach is 0.67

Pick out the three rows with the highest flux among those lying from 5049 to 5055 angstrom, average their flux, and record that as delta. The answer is 20.8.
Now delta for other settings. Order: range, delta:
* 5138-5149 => 19.5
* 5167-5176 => 18.1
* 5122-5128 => 18.6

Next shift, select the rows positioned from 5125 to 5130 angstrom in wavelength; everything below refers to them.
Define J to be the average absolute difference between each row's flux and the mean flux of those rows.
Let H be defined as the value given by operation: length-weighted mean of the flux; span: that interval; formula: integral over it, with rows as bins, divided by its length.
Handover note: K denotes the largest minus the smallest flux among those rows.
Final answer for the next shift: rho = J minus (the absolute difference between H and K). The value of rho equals -15.0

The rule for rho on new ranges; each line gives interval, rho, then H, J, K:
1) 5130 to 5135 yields -17.7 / 20.0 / 0.56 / 1.77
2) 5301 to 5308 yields -16.1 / 20.3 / 0.96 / 3.22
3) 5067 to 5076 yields -16.8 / 19.4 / 0.59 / 2.06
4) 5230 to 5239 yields -14.4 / 19.4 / 1.06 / 3.97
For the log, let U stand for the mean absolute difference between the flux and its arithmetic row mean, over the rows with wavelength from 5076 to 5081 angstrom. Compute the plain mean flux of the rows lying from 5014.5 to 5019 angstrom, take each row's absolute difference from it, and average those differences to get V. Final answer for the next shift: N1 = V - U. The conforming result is -0.3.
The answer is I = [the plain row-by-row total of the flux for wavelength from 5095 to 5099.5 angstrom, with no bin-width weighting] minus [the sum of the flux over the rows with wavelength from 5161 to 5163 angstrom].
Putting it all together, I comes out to 42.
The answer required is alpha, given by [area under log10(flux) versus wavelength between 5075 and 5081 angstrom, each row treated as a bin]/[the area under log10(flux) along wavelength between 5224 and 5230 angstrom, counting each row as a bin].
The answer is 1.02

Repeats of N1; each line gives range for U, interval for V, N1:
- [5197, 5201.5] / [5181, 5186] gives 1.0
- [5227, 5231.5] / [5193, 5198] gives -0.9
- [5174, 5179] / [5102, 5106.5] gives 0.0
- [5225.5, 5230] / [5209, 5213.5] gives -0.9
